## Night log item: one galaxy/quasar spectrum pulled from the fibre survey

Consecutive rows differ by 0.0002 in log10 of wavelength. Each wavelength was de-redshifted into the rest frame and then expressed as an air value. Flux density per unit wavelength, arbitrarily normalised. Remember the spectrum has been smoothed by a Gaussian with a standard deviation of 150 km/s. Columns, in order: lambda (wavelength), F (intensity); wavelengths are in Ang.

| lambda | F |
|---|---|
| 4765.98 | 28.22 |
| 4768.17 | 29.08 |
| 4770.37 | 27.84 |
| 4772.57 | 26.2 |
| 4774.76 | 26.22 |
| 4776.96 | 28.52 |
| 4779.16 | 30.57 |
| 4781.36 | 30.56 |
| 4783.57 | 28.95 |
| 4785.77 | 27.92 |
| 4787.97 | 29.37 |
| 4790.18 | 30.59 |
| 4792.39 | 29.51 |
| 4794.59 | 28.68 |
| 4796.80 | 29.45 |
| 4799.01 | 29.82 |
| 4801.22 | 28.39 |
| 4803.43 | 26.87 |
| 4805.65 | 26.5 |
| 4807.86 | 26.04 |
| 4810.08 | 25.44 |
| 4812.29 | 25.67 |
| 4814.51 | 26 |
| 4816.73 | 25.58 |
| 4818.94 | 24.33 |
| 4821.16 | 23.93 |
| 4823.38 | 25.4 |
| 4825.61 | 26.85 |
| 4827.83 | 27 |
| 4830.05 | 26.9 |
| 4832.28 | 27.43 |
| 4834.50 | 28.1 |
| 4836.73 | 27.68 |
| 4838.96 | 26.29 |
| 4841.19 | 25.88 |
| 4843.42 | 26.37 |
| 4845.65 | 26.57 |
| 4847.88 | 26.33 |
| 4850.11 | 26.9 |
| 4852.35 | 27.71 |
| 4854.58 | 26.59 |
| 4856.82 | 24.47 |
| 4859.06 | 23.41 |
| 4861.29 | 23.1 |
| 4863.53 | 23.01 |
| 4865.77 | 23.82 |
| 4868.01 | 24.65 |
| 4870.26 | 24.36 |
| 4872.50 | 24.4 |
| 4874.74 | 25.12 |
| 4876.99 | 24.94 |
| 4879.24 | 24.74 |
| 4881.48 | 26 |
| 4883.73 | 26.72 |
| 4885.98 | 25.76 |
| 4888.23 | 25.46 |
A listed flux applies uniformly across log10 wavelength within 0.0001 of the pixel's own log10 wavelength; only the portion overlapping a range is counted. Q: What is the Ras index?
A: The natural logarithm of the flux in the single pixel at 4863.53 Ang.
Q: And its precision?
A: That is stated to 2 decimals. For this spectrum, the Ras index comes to 3.14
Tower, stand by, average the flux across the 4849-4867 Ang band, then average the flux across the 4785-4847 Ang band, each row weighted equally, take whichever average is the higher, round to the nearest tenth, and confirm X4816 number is 27.1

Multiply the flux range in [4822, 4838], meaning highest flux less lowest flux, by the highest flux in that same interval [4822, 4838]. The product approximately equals 76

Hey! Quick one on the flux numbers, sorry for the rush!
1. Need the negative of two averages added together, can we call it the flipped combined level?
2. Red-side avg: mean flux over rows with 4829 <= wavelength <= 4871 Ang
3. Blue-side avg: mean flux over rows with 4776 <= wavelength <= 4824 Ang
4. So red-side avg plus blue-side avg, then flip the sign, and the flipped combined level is -53.4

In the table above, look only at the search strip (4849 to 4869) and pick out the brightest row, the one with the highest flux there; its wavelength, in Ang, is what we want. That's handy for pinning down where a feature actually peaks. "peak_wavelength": 4852.35 Ang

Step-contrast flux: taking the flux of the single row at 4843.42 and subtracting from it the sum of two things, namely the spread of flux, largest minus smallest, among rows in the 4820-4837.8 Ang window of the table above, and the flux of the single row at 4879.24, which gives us -2.5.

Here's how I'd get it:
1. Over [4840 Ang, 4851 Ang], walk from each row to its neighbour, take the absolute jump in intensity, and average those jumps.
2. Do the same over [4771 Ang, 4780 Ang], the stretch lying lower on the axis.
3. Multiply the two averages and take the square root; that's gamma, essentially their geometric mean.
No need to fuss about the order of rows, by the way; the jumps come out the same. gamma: 0.74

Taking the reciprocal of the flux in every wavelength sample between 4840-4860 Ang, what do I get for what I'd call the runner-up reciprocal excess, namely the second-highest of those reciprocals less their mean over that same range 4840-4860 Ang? 0.0024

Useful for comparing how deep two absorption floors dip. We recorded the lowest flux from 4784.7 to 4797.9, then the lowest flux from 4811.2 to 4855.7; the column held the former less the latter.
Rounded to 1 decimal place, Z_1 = 4.0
